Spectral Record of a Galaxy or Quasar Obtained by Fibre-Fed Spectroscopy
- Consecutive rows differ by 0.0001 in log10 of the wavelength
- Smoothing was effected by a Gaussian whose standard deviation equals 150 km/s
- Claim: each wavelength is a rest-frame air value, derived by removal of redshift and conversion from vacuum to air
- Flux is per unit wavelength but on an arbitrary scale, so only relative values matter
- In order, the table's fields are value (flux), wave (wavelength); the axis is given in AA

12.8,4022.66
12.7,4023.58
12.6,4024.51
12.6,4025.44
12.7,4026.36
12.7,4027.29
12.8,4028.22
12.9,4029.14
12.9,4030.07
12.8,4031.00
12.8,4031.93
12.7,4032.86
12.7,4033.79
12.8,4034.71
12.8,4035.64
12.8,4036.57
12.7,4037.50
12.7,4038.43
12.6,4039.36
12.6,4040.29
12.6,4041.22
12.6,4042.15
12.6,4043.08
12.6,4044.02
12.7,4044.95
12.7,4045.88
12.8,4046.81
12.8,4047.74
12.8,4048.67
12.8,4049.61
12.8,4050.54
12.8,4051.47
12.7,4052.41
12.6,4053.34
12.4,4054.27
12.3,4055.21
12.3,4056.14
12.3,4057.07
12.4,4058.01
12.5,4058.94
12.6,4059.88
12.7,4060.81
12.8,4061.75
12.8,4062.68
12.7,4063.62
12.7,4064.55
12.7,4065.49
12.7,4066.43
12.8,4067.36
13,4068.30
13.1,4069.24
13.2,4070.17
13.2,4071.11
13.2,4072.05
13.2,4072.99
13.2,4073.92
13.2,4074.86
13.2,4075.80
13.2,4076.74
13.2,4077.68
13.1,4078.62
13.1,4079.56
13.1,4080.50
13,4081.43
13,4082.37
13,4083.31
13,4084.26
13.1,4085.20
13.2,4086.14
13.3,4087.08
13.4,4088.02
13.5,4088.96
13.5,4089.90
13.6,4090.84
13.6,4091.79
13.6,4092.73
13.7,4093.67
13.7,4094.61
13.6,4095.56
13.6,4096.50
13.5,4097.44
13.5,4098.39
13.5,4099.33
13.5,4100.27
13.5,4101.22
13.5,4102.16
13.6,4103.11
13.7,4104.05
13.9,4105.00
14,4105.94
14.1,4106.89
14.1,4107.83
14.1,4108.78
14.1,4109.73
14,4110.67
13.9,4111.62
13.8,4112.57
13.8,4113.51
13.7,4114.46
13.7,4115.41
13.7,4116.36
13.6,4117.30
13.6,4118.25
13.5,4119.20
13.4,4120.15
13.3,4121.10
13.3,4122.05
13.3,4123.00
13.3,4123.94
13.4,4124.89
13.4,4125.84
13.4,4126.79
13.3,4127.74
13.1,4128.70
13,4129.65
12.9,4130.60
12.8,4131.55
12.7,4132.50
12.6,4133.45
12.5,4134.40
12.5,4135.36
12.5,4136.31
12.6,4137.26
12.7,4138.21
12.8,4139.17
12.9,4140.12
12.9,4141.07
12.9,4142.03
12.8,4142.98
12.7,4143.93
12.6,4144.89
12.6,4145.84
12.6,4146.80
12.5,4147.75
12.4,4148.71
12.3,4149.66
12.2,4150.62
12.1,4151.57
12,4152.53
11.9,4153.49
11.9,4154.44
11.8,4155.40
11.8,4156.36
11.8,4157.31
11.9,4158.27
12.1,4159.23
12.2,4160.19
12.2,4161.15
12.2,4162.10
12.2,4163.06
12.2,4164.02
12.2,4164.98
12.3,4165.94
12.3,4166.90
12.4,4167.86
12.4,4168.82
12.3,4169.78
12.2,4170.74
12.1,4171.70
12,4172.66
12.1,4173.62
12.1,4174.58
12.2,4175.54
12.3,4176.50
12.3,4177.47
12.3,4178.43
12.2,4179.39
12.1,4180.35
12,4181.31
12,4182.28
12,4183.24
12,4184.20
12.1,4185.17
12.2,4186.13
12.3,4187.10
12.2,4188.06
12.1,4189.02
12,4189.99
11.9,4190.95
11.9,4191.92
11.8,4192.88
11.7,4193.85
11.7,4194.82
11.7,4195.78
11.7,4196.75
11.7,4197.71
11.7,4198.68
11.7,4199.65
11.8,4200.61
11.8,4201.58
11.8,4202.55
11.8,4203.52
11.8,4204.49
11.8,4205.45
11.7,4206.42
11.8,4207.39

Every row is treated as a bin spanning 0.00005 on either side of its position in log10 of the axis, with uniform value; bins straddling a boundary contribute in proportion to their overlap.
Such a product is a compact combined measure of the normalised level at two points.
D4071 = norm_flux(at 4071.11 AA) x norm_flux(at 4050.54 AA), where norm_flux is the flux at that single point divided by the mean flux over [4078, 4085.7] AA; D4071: 0.99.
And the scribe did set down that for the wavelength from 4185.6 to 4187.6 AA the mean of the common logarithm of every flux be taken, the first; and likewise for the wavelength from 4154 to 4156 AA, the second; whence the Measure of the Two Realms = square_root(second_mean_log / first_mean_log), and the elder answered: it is 0.99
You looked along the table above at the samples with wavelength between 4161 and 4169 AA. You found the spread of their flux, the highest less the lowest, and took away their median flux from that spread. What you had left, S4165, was -12.0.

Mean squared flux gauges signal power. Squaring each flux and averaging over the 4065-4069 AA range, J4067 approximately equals 164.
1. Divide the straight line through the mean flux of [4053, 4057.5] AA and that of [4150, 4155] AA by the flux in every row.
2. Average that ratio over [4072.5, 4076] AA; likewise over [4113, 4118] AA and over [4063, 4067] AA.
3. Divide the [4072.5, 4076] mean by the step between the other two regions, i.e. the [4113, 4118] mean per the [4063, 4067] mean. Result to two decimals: 1.02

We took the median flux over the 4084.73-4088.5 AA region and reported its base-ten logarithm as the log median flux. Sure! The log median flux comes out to 1.12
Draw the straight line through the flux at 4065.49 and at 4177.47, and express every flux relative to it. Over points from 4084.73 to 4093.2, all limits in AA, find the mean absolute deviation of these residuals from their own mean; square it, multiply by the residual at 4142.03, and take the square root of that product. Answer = 0.110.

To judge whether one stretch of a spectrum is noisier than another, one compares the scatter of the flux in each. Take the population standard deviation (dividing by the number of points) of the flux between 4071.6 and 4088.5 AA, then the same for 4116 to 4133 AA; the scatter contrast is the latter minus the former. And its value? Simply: 0.16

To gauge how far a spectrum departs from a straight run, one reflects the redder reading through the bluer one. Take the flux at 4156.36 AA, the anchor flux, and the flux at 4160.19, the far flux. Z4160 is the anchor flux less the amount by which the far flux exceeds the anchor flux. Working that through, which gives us 11.4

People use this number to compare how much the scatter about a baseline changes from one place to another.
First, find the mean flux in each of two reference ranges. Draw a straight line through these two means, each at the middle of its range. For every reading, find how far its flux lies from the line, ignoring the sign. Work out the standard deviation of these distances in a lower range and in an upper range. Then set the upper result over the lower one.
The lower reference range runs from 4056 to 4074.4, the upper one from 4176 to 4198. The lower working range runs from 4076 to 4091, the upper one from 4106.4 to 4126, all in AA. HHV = 1.2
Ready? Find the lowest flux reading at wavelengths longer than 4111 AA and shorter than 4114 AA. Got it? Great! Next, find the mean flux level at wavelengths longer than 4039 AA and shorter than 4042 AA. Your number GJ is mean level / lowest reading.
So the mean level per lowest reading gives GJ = 0.91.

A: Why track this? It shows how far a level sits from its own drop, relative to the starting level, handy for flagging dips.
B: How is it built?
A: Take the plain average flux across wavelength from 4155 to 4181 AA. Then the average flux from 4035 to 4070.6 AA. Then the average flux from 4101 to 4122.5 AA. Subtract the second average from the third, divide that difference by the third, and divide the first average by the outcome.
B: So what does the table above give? 159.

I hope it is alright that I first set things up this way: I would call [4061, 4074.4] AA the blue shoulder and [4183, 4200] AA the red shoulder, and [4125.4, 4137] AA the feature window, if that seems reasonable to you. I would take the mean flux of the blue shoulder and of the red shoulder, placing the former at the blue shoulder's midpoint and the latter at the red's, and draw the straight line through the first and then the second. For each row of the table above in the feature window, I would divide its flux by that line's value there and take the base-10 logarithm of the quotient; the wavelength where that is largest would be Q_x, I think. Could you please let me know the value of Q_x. 4126.79 AA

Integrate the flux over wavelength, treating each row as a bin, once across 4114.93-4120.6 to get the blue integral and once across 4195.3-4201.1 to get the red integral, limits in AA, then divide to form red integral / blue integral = 0.88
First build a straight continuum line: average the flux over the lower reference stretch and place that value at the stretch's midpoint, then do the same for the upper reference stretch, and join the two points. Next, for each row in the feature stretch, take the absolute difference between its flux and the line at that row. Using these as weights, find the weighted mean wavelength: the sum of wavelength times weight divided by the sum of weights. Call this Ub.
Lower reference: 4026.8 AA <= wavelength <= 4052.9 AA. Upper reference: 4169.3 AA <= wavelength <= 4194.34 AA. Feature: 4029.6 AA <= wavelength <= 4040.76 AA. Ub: 4035.8 AA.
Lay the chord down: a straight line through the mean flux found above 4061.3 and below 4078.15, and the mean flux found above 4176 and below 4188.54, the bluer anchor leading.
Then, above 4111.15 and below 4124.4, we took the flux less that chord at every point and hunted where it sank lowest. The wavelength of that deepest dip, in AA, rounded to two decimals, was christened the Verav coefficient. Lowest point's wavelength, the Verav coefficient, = 4121.10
